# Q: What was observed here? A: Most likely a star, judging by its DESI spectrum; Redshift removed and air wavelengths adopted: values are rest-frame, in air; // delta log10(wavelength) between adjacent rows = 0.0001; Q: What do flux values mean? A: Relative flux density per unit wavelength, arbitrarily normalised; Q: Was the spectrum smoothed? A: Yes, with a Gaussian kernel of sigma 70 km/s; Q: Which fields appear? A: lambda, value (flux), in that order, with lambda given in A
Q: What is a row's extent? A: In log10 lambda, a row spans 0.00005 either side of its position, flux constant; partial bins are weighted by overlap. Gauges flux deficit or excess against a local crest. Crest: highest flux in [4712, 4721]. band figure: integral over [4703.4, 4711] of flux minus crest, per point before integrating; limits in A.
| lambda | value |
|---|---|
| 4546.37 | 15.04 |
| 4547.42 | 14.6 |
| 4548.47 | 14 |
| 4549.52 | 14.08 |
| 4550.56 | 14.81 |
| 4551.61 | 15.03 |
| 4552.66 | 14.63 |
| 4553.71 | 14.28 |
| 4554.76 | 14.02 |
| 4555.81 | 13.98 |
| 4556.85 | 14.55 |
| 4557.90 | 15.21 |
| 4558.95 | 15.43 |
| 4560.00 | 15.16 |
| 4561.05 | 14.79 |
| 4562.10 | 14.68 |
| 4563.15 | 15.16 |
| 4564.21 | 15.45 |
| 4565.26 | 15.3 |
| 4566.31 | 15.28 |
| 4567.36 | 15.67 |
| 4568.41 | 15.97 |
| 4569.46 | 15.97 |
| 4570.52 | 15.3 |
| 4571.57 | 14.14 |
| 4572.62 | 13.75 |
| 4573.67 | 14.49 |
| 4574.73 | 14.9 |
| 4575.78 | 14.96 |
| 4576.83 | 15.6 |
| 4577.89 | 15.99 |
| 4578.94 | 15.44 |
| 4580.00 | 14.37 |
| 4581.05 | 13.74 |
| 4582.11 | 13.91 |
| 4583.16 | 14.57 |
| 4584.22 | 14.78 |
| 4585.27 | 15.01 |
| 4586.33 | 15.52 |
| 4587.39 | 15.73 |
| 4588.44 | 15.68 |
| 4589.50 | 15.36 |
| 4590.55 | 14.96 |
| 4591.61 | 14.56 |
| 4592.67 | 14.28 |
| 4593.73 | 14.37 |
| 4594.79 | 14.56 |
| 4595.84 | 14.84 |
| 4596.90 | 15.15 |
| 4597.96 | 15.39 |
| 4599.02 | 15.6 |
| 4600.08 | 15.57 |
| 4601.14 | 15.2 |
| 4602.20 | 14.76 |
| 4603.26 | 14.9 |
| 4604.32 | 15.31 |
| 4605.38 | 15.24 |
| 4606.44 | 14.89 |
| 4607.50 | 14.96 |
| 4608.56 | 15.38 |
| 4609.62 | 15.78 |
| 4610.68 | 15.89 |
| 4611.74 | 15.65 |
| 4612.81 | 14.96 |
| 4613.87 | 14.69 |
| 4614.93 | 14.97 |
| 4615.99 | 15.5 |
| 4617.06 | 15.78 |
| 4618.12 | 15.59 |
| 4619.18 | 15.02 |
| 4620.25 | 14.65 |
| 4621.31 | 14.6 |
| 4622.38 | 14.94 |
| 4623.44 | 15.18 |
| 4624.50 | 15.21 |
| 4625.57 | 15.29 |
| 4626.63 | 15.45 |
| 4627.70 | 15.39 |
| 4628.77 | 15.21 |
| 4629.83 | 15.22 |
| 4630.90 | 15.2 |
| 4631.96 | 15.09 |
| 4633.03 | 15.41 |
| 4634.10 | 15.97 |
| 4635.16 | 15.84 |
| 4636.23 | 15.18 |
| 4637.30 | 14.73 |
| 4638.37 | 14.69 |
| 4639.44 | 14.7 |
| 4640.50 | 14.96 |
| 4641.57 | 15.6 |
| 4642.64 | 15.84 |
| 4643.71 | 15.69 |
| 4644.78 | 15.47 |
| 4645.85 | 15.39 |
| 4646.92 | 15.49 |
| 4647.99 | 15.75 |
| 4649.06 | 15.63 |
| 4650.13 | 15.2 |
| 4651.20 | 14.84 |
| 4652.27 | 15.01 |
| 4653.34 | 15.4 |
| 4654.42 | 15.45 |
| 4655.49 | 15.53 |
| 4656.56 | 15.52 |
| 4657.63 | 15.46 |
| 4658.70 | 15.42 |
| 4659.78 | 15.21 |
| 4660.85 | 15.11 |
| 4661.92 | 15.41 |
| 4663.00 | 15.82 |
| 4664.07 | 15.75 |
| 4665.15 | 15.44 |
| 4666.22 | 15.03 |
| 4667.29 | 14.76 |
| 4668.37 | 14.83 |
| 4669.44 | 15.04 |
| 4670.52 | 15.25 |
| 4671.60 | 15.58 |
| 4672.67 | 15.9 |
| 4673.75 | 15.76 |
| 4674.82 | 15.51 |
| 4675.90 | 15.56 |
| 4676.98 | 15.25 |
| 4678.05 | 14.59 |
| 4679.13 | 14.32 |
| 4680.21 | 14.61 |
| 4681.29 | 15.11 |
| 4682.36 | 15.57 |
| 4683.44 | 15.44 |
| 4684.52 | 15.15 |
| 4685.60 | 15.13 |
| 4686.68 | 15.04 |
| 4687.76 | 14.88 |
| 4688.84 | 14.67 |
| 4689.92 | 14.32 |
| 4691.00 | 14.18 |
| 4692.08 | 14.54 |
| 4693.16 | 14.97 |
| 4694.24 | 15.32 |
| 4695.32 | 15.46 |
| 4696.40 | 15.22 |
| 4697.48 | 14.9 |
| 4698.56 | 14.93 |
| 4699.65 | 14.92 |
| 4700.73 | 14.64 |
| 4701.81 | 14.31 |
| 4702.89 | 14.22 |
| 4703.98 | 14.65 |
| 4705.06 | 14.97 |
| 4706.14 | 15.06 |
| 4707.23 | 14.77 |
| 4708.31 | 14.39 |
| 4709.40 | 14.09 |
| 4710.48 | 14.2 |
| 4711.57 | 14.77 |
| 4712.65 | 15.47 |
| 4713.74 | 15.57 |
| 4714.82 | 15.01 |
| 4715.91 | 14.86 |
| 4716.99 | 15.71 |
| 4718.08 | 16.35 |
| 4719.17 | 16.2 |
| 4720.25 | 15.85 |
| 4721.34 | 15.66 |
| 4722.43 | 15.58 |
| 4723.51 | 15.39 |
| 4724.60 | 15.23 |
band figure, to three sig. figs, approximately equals -13.4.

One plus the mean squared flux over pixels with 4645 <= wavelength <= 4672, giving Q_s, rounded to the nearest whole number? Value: 236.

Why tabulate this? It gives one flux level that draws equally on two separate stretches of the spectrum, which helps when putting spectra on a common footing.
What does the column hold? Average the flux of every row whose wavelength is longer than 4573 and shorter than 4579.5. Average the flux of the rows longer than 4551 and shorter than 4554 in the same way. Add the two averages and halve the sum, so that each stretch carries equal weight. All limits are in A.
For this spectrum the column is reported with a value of 14.9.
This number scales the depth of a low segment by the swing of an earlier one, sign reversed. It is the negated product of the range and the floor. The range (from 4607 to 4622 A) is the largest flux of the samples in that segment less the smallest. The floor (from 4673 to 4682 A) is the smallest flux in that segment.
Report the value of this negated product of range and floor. -18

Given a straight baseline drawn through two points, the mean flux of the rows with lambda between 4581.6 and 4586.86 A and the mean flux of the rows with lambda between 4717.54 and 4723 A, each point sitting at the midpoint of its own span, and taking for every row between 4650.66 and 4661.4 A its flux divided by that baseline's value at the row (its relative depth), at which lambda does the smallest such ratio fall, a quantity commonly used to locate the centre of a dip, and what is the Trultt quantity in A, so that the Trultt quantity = 4651.20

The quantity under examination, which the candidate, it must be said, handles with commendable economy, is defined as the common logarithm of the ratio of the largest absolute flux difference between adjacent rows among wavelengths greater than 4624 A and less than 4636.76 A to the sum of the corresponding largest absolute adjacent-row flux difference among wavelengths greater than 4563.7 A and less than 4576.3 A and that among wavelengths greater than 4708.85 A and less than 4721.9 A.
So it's -0.48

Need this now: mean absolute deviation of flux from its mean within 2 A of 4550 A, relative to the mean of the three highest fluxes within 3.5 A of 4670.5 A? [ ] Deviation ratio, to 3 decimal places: 0.028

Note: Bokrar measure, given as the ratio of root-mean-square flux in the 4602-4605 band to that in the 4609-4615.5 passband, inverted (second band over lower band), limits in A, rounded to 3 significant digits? 1.02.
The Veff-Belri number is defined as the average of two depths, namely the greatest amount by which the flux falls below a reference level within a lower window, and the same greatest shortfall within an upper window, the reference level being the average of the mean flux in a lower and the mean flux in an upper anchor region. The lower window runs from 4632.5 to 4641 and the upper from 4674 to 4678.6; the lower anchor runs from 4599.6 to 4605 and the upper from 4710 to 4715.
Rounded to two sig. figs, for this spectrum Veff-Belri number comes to 0.44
